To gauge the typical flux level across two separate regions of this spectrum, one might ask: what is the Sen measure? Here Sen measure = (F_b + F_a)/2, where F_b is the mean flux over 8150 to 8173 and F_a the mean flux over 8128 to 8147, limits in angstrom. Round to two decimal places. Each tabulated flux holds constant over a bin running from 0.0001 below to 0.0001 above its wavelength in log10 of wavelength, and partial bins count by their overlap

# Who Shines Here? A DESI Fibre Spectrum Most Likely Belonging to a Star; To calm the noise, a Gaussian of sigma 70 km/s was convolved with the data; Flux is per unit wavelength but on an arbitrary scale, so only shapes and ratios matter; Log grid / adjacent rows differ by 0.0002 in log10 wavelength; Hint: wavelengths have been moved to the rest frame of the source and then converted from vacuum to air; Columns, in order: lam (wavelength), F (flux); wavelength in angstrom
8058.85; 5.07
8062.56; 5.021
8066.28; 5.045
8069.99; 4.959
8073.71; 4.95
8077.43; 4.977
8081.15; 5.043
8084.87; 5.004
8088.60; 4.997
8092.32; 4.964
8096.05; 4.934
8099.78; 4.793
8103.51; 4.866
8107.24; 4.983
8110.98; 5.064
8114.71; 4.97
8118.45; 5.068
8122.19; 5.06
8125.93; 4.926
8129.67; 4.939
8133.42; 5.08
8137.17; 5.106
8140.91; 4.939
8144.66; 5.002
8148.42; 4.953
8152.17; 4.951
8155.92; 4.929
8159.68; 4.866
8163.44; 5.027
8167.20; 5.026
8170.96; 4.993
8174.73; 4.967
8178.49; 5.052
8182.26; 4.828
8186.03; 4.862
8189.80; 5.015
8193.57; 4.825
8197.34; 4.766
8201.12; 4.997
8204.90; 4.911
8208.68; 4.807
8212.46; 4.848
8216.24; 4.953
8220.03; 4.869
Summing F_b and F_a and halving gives 4.99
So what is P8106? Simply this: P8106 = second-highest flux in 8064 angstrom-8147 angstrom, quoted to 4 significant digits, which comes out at 5.080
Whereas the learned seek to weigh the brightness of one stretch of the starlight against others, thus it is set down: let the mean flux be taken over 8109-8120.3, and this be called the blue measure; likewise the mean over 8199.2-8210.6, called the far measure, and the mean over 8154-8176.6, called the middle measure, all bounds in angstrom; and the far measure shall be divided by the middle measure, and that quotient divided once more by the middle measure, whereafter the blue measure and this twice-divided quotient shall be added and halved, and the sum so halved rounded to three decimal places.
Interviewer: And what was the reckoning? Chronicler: 2.616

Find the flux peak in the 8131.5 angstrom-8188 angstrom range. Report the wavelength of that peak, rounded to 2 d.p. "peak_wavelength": 8137.17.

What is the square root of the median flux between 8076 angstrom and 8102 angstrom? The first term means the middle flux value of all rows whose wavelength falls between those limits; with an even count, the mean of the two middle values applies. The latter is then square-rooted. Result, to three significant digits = 2.23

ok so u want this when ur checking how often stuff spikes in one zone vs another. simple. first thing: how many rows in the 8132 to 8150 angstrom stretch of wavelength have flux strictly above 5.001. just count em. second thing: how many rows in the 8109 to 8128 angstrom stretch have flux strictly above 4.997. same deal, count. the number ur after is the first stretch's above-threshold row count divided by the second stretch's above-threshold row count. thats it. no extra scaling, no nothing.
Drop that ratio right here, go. 1.0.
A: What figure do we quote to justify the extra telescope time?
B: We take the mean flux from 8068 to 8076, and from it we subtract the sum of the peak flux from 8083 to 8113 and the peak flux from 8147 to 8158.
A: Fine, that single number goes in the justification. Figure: -5.06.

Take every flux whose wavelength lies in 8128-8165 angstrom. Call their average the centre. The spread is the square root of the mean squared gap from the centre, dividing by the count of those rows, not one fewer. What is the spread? 0.0701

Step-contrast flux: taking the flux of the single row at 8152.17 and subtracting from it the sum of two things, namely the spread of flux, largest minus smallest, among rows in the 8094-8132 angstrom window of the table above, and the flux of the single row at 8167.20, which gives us -0.35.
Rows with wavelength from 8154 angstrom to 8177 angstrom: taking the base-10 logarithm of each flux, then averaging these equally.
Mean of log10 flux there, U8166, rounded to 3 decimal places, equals 0.696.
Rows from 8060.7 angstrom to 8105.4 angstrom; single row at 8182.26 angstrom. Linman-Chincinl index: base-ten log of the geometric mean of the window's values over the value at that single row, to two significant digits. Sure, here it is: 0.012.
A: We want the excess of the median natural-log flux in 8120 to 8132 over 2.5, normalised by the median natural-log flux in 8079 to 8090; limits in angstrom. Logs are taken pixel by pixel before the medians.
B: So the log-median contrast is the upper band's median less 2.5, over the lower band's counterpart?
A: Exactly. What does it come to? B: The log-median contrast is -0.561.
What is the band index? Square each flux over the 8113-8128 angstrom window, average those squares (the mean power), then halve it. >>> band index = 12.5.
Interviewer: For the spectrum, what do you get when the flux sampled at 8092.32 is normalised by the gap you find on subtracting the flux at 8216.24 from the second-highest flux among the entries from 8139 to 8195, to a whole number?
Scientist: 67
